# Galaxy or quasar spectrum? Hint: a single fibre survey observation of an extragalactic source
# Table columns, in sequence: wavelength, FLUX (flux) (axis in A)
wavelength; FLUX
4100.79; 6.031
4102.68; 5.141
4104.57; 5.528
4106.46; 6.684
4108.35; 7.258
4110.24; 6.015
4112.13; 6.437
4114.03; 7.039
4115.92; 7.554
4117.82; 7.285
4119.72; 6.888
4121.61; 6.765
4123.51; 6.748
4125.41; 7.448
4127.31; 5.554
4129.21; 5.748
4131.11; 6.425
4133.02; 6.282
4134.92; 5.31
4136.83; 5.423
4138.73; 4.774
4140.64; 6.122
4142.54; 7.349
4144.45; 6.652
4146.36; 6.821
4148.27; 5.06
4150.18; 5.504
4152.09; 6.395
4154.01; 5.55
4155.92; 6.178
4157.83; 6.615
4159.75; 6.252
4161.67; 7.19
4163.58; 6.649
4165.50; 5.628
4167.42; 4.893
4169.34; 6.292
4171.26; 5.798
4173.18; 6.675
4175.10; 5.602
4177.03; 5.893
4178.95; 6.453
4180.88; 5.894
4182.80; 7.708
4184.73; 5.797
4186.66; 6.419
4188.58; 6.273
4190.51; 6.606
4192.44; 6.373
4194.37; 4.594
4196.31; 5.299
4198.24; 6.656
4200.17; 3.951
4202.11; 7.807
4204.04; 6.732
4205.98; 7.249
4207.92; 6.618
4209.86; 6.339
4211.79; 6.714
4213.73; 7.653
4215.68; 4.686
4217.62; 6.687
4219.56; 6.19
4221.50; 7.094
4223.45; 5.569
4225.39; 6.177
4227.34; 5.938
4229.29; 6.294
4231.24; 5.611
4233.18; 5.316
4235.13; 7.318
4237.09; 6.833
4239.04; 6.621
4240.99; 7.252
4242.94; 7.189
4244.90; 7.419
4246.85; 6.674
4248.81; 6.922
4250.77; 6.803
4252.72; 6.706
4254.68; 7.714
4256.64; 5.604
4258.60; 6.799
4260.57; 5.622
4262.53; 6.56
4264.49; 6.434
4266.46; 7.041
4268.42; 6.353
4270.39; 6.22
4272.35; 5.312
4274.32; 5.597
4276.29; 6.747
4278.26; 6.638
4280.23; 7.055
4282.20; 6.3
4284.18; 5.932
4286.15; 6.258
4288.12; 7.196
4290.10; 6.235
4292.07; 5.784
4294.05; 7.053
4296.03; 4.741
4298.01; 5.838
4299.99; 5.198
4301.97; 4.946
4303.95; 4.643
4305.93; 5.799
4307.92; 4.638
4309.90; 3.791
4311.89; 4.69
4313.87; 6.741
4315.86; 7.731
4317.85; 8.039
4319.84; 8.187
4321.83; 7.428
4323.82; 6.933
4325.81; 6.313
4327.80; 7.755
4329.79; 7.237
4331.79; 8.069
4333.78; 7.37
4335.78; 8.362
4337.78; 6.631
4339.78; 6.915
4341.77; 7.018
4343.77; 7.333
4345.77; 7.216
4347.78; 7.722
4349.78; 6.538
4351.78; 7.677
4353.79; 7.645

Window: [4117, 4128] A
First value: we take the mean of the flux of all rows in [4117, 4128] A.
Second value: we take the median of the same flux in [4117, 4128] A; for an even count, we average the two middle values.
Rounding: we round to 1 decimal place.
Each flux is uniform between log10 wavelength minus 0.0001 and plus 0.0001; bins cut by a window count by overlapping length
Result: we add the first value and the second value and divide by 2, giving 6.8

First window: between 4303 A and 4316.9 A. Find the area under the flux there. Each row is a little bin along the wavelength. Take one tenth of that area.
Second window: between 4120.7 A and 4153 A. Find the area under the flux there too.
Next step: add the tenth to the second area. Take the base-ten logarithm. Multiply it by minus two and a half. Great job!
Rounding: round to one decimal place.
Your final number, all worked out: -5.8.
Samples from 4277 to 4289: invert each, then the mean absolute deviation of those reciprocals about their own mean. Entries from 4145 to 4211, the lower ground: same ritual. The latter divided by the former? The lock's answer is 1.99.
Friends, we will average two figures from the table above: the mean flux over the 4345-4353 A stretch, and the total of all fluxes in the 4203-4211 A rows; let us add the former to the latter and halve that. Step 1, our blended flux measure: 17.1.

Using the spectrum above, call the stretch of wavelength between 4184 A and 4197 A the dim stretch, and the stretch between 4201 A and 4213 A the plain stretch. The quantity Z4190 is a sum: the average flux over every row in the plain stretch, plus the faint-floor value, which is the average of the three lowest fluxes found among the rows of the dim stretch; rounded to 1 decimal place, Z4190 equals 12.1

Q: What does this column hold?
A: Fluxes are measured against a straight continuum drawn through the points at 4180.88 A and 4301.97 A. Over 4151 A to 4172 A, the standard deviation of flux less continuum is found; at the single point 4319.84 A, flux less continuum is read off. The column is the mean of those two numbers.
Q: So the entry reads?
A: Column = 2.0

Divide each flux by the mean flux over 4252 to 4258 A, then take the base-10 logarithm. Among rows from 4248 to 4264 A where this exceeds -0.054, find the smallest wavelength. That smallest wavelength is 4248.81 A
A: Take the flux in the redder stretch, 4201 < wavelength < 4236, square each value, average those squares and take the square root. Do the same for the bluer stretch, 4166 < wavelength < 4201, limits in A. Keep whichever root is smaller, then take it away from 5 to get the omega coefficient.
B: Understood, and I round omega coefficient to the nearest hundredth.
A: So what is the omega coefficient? -1.01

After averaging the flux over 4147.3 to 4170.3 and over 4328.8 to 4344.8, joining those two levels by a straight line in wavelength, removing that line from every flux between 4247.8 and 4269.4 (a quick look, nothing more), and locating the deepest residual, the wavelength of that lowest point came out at 4260.57 A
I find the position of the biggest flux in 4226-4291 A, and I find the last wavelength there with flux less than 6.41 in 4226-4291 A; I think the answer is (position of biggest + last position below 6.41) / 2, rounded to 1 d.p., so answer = 4272.4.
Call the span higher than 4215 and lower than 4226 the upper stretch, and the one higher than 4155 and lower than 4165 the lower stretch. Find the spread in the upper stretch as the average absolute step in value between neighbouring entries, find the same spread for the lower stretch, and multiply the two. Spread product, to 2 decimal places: 0.63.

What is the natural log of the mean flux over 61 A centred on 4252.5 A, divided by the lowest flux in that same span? 0.20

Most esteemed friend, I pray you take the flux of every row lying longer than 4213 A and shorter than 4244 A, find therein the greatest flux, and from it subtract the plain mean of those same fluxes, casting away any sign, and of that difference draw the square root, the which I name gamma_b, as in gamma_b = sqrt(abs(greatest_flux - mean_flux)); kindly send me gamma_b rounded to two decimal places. 1.12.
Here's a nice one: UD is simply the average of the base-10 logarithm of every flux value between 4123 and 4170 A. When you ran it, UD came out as 0.783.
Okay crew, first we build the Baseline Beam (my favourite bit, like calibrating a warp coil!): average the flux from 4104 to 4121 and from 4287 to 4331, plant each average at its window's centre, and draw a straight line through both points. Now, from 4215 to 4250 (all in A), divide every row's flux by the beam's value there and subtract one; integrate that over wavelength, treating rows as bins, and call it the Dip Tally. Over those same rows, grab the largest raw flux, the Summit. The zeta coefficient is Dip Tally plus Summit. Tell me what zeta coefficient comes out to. 7.5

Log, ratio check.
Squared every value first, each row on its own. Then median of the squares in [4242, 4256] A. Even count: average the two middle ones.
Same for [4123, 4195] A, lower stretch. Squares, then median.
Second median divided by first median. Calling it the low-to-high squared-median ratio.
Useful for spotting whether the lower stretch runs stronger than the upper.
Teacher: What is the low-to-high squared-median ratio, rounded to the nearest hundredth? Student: 0.82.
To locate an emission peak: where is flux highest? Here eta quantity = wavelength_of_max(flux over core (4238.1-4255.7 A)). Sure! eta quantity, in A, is 4254.68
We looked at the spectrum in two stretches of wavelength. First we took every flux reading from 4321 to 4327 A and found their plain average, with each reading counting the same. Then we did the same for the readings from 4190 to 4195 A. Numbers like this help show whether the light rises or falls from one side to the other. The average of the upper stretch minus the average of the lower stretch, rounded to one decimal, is 1.0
